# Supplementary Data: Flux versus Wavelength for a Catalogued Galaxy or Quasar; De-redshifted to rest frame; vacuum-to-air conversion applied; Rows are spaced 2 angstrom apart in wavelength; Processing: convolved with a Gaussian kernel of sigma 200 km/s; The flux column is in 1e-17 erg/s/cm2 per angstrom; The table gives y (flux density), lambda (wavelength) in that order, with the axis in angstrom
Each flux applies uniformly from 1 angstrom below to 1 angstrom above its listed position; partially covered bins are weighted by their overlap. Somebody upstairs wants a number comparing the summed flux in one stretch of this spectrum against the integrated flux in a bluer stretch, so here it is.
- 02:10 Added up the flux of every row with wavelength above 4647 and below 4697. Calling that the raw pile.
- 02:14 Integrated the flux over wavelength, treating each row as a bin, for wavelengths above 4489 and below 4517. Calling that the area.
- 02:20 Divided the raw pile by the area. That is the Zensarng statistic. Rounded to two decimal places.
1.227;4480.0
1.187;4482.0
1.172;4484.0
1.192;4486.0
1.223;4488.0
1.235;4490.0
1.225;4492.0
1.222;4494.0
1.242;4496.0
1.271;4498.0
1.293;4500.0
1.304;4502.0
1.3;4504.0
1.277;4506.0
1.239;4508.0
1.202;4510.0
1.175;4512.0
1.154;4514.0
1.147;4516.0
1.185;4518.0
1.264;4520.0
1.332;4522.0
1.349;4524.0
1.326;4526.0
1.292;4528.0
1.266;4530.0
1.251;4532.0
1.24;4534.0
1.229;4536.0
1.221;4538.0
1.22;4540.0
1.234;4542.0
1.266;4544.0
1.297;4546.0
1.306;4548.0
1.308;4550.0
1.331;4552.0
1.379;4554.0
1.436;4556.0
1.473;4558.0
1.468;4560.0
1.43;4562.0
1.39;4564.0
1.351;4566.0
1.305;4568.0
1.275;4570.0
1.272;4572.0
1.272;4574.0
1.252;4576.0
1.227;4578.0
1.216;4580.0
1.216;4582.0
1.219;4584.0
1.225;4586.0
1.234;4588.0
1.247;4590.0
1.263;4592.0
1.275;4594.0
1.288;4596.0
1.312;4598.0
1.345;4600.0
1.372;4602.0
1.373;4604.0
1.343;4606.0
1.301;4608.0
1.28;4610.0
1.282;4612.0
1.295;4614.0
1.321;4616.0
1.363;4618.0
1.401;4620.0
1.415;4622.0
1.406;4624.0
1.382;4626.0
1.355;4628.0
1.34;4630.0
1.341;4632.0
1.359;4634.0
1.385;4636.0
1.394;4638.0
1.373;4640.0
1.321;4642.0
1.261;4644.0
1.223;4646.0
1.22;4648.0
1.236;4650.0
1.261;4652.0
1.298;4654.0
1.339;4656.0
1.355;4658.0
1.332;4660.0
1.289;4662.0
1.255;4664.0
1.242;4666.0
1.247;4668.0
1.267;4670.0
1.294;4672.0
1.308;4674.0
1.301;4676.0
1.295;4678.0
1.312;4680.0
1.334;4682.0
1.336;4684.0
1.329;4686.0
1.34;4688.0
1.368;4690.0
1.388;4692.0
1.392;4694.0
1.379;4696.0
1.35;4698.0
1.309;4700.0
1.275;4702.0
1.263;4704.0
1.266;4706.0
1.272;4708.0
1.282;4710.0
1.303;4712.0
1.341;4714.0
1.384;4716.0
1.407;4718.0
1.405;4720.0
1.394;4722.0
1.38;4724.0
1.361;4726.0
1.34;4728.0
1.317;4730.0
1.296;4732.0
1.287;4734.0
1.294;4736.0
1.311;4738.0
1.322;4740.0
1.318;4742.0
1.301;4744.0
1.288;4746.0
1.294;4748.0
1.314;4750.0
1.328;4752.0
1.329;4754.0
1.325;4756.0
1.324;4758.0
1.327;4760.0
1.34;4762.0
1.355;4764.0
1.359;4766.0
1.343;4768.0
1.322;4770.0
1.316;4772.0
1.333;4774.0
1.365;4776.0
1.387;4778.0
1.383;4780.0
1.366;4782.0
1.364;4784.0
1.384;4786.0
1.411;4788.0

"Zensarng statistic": 0.95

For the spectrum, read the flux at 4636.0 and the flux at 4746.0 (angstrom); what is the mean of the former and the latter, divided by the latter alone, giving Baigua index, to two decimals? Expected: 1.04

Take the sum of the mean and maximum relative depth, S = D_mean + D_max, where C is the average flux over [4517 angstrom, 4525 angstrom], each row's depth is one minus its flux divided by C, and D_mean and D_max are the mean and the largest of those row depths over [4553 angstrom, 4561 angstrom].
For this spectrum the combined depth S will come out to -0.20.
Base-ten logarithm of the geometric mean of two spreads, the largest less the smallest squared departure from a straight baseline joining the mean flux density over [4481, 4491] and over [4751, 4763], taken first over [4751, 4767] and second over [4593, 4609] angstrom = -2.53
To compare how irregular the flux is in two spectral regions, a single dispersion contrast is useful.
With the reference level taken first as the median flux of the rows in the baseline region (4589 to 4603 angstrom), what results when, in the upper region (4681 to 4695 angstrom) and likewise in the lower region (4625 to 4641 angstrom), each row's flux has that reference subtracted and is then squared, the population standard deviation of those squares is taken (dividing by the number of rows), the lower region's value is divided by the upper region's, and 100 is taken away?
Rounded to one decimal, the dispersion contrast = -99.2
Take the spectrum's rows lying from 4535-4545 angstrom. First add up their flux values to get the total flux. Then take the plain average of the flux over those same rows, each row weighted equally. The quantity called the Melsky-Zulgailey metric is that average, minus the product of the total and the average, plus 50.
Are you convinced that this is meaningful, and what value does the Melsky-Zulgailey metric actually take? 43.6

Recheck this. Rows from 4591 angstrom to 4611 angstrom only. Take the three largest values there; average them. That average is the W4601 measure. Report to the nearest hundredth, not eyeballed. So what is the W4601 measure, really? 1.36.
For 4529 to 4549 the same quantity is 1.29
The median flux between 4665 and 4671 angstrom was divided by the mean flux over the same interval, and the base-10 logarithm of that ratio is -0.0017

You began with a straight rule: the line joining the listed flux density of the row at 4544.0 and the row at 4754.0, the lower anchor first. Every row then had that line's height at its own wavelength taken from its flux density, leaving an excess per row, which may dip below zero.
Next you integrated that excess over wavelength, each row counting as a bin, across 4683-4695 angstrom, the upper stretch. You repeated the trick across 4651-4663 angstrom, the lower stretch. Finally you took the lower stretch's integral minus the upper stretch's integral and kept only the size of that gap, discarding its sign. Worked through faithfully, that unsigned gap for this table 0.4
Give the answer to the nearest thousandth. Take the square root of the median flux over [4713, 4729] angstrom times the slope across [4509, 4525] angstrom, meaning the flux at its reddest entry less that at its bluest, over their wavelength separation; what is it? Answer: 0.120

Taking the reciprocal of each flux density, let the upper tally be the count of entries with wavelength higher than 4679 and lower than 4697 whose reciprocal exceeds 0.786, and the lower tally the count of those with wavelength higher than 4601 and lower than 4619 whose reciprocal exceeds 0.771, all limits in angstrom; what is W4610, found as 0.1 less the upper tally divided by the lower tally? 0.10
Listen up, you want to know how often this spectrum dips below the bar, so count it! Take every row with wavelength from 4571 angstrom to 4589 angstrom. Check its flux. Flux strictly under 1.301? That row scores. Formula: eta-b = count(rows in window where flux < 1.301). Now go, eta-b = 9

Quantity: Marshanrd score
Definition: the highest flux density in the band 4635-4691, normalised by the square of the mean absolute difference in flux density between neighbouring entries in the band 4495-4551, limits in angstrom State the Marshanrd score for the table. 2497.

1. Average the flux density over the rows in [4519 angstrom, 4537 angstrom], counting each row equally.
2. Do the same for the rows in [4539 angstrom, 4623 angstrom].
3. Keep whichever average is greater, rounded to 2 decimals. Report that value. 1.31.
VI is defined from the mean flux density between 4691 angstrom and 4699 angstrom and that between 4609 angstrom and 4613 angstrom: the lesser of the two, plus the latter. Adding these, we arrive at 2.56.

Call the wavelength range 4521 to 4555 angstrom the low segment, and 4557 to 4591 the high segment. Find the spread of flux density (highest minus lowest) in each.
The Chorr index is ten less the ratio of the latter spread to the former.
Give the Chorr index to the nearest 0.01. 8.38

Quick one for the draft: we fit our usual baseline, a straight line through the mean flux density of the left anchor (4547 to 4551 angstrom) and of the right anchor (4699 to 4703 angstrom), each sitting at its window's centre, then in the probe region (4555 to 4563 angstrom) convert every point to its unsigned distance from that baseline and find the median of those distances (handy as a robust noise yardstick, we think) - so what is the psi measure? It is 0.15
